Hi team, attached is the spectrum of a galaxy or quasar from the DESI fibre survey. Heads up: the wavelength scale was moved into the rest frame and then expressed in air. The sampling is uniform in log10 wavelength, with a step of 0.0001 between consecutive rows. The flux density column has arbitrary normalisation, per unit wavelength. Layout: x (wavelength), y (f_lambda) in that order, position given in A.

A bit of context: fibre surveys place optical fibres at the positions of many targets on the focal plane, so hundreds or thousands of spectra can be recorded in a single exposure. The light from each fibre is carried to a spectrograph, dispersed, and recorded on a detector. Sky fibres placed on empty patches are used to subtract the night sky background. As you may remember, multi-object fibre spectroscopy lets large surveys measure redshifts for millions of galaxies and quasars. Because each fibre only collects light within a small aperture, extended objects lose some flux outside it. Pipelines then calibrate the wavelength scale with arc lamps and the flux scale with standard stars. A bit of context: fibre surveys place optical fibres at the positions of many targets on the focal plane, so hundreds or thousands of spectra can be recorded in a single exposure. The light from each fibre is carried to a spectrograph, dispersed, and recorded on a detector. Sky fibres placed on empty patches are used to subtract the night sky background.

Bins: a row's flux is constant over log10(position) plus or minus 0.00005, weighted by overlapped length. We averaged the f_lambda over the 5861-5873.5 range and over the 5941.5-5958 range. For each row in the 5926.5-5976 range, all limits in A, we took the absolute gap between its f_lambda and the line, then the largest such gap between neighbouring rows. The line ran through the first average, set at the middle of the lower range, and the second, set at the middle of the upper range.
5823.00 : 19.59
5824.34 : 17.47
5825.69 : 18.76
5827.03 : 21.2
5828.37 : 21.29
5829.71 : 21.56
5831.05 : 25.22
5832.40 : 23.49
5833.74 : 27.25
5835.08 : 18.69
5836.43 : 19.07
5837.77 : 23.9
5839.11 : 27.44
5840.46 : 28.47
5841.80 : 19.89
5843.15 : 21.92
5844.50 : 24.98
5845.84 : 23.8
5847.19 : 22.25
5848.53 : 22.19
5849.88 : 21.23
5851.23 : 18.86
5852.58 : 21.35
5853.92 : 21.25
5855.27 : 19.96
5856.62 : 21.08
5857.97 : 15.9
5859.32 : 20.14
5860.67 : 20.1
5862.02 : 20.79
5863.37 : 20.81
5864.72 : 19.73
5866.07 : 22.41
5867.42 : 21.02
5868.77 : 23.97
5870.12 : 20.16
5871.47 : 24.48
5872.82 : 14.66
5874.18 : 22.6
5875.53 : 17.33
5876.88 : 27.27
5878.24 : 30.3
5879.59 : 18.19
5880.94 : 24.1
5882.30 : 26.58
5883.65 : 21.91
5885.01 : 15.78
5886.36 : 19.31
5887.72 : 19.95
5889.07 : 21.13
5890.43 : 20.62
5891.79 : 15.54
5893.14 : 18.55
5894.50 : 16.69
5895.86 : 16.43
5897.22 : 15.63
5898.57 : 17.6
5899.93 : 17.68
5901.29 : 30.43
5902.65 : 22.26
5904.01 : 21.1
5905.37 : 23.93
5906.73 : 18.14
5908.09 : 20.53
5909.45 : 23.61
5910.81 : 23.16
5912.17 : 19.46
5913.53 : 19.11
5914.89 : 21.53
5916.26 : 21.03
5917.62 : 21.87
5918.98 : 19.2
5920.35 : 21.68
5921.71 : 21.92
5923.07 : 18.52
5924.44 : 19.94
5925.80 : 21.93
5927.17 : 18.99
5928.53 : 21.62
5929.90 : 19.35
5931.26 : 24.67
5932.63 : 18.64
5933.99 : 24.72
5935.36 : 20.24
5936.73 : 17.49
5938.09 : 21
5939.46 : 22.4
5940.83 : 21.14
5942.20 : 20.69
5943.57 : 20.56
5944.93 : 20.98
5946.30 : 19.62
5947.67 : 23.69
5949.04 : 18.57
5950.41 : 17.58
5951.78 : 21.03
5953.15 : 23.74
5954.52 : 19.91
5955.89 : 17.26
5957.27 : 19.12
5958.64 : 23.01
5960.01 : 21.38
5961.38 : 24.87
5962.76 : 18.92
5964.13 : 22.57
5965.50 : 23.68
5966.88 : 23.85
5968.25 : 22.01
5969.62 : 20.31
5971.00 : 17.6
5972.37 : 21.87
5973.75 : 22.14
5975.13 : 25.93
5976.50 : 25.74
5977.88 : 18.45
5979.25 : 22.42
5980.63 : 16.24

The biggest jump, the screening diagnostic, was 4.3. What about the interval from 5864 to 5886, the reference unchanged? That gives 6.9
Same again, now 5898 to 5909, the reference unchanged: 8.2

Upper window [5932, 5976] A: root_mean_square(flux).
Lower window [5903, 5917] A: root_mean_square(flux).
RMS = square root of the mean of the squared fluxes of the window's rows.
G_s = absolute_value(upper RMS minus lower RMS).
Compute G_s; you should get 0.0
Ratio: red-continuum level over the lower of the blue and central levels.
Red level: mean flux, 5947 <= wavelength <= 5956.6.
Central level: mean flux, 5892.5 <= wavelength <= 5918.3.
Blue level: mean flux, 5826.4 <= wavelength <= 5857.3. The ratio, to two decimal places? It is 0.99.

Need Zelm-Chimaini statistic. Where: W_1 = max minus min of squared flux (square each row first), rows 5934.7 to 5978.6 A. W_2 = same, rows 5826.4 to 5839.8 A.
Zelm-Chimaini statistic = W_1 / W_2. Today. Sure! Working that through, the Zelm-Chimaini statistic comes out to 0.93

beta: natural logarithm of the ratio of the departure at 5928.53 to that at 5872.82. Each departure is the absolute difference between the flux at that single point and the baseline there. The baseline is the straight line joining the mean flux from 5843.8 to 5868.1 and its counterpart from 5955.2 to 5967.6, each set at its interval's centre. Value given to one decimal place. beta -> -3.5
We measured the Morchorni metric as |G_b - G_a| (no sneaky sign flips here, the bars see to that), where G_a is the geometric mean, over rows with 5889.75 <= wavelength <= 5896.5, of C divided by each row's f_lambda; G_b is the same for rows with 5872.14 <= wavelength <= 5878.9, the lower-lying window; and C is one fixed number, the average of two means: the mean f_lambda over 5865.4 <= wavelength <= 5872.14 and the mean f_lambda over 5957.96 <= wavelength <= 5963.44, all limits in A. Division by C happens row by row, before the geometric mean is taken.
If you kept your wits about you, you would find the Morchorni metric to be 0.24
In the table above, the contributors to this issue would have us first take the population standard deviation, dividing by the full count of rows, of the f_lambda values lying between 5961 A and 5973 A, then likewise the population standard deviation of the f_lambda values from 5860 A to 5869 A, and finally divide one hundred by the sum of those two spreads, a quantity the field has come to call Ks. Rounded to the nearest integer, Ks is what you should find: 28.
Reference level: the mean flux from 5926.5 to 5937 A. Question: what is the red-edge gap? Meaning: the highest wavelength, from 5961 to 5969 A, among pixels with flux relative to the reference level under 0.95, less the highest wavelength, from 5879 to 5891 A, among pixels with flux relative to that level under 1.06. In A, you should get 72.3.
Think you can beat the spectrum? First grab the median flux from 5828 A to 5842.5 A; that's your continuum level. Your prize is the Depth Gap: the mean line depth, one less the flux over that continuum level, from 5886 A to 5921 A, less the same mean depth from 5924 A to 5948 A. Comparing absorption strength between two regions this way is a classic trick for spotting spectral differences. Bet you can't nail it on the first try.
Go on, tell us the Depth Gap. 0.03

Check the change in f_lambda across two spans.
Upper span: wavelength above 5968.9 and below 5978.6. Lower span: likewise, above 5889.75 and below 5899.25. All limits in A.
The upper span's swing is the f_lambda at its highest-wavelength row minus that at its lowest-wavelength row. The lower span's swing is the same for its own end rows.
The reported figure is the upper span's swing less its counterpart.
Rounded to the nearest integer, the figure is 1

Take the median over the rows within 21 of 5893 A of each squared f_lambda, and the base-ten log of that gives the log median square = 2.600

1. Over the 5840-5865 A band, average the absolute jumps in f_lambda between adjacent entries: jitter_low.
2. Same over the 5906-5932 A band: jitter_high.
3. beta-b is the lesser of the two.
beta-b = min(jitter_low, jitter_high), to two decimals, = 2.00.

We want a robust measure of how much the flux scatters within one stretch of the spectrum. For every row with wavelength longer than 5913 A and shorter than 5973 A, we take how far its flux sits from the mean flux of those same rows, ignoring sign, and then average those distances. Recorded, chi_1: 1.7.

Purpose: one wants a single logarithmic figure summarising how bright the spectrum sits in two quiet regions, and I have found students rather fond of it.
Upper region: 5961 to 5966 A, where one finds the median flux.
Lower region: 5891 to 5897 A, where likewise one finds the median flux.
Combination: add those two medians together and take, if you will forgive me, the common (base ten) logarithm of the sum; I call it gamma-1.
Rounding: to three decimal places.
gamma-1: 1.599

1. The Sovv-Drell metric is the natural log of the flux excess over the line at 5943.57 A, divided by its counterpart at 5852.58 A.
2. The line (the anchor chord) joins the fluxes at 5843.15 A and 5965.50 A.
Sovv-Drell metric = 1.4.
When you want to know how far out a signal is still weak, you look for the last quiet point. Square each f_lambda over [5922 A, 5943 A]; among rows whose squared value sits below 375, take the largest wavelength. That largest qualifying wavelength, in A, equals 5936.73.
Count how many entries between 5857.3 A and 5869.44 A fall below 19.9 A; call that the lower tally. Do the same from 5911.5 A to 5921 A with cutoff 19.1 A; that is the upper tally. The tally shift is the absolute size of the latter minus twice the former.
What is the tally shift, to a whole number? 4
